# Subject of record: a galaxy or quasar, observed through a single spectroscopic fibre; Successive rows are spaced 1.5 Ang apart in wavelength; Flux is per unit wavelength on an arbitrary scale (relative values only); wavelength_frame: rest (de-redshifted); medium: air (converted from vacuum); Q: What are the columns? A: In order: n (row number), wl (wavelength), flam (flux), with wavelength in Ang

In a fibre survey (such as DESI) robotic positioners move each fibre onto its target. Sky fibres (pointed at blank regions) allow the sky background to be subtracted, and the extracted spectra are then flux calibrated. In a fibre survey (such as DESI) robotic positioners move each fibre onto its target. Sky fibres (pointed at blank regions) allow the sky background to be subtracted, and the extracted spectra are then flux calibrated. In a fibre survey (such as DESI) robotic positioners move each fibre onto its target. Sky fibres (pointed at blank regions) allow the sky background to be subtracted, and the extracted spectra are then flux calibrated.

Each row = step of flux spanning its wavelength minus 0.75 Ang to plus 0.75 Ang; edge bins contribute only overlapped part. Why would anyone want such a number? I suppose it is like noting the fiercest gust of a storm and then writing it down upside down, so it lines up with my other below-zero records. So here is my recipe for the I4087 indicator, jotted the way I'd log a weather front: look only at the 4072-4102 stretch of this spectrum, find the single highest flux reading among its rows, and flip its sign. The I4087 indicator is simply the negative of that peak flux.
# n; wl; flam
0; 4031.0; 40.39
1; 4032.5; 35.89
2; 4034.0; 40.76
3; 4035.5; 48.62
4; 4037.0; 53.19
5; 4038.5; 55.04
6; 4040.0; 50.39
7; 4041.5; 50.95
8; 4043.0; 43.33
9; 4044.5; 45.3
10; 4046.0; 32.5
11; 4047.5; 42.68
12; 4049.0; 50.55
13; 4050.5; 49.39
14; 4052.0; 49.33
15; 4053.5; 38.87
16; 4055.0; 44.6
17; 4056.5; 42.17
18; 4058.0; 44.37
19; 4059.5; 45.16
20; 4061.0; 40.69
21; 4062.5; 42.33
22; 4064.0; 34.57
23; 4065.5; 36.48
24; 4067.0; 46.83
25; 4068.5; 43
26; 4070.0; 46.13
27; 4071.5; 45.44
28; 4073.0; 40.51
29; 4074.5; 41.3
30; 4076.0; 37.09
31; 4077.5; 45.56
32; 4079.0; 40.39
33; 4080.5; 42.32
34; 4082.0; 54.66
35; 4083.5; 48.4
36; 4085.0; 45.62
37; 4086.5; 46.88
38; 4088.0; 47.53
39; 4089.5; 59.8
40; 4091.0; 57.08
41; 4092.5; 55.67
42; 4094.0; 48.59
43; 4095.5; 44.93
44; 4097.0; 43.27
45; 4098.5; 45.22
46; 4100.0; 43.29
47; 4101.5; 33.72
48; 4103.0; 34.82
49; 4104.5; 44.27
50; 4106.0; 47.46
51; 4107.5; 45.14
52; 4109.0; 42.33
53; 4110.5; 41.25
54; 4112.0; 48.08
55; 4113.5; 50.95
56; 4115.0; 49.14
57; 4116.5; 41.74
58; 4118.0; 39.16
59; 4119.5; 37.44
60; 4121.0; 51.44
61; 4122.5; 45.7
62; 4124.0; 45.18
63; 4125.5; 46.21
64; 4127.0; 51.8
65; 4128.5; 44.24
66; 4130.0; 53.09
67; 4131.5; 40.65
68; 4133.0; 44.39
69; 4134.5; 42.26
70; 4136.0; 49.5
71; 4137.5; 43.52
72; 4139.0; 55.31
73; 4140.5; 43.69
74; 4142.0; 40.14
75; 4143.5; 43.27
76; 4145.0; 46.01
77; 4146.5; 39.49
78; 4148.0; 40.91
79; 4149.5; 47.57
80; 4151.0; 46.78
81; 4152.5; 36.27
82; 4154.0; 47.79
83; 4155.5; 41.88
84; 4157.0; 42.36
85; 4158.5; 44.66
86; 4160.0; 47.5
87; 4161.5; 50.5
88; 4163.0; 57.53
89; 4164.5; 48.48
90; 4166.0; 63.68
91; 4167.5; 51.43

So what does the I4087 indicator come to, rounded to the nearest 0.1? -59.8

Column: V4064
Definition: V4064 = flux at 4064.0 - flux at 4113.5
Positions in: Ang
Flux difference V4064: -16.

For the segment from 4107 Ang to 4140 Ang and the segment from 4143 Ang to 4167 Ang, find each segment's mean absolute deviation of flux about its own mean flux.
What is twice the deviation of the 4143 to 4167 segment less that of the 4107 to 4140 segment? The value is 5.5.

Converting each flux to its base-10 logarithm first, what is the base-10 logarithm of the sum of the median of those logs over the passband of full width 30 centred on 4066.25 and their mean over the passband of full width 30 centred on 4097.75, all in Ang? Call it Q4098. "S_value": 0.517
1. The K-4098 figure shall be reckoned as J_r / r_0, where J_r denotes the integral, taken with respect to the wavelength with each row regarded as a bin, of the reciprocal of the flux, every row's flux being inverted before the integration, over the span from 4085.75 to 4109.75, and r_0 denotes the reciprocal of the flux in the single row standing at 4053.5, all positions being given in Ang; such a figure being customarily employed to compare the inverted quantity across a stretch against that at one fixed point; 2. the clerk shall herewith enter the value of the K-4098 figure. 20.6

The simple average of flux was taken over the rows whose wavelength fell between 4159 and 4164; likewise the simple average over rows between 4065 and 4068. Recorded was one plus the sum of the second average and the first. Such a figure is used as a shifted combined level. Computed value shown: 94.5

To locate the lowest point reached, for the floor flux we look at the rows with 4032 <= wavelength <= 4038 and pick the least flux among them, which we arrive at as 35.89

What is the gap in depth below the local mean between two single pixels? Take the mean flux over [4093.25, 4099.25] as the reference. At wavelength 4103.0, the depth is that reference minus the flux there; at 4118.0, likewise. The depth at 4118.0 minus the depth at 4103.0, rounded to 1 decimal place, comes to -4.3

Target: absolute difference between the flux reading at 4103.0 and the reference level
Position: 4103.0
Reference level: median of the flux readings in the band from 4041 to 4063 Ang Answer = 10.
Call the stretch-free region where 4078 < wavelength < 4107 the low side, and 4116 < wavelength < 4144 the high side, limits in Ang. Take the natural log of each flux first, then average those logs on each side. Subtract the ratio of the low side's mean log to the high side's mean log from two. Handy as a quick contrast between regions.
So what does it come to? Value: 0.994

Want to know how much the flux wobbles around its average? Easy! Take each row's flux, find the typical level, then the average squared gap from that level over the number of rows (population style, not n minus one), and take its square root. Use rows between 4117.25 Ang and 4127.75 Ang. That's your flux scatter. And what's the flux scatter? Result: 5.08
